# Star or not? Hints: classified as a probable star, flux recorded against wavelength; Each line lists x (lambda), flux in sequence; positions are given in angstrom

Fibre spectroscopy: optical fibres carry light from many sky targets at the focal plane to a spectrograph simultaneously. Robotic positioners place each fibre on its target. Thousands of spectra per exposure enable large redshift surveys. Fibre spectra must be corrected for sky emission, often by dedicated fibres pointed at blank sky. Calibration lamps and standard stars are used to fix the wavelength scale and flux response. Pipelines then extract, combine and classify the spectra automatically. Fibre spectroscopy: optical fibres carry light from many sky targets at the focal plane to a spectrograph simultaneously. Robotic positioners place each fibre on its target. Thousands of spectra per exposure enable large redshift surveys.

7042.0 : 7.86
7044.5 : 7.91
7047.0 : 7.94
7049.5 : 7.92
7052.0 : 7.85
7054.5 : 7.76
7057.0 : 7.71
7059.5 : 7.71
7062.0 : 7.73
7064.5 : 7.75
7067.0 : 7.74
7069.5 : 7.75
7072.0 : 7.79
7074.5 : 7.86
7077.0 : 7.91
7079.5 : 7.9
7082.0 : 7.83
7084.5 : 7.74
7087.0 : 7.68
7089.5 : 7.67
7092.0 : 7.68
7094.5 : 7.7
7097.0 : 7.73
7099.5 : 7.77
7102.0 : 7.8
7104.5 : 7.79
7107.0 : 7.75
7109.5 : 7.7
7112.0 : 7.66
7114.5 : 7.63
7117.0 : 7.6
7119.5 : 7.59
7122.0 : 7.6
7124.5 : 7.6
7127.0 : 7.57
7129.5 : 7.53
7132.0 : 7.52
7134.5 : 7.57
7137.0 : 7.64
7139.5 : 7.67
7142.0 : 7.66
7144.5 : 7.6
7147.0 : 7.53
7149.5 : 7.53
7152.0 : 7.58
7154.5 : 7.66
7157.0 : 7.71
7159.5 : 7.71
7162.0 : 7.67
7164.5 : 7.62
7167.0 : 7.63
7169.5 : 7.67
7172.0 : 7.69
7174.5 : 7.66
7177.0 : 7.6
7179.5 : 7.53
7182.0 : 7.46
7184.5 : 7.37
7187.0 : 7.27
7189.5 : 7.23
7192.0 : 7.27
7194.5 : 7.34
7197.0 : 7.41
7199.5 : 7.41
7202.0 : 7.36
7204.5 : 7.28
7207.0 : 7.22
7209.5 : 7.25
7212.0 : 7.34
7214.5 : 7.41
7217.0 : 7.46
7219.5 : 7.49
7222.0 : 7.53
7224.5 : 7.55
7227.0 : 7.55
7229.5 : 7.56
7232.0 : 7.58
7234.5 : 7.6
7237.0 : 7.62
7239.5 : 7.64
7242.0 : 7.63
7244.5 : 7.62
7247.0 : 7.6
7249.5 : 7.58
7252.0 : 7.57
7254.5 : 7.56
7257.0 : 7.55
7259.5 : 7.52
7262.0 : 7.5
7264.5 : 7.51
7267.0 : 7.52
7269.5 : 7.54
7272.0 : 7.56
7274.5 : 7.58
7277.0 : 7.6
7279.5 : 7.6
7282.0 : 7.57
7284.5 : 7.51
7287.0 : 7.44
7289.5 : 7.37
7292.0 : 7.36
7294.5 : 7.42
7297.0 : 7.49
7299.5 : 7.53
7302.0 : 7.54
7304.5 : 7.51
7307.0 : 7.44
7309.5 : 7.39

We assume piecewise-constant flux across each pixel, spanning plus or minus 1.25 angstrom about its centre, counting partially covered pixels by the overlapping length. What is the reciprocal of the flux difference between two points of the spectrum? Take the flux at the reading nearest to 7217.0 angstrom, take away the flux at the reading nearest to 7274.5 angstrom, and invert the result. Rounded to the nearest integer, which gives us -8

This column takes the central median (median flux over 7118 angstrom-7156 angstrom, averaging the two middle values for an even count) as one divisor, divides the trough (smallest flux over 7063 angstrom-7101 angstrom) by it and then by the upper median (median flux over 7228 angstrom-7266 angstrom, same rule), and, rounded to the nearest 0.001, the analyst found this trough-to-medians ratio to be 0.133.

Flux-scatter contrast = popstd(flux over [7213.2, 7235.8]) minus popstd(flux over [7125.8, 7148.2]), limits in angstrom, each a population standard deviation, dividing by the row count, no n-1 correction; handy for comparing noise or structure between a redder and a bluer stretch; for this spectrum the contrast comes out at 0.003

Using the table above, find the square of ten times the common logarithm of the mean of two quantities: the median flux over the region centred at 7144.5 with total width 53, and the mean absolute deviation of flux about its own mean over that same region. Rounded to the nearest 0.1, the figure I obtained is 33.9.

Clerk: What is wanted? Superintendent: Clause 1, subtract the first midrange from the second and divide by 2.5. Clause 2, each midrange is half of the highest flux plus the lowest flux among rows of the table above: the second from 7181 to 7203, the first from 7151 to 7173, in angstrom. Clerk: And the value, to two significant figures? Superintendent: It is -0.12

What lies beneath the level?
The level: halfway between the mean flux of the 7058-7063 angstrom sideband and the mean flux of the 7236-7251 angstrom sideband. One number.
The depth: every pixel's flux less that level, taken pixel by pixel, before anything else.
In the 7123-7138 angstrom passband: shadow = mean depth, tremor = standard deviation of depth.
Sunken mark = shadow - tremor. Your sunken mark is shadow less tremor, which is -0.14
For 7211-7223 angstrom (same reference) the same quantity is -0.29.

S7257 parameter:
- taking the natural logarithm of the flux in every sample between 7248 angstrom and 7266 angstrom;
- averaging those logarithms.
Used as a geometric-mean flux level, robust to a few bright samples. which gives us 2.02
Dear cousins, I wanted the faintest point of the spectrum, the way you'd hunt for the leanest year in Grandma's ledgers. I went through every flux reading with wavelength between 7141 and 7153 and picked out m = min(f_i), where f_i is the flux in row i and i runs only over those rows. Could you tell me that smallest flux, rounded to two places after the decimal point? 7.53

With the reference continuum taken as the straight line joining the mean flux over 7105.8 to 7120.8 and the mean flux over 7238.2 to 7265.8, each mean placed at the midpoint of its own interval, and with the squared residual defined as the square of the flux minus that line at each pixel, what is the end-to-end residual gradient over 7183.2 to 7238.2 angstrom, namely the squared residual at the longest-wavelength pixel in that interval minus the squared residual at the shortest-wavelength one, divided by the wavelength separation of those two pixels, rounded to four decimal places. -0.0011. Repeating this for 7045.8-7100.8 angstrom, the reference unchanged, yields -0.0009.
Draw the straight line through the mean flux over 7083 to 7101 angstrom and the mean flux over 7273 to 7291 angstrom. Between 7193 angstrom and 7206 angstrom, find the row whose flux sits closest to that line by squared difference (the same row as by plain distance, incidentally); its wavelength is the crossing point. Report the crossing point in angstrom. 7199.5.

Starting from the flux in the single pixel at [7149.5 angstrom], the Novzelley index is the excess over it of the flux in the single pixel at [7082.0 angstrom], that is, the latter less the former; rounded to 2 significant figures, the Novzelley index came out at 0.30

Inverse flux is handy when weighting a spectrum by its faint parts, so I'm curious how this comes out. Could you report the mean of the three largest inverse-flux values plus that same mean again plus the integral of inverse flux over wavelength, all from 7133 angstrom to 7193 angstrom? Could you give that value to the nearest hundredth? 8.21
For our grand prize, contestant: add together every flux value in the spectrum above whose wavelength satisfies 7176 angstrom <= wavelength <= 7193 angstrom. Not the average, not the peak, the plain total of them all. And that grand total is 51.7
